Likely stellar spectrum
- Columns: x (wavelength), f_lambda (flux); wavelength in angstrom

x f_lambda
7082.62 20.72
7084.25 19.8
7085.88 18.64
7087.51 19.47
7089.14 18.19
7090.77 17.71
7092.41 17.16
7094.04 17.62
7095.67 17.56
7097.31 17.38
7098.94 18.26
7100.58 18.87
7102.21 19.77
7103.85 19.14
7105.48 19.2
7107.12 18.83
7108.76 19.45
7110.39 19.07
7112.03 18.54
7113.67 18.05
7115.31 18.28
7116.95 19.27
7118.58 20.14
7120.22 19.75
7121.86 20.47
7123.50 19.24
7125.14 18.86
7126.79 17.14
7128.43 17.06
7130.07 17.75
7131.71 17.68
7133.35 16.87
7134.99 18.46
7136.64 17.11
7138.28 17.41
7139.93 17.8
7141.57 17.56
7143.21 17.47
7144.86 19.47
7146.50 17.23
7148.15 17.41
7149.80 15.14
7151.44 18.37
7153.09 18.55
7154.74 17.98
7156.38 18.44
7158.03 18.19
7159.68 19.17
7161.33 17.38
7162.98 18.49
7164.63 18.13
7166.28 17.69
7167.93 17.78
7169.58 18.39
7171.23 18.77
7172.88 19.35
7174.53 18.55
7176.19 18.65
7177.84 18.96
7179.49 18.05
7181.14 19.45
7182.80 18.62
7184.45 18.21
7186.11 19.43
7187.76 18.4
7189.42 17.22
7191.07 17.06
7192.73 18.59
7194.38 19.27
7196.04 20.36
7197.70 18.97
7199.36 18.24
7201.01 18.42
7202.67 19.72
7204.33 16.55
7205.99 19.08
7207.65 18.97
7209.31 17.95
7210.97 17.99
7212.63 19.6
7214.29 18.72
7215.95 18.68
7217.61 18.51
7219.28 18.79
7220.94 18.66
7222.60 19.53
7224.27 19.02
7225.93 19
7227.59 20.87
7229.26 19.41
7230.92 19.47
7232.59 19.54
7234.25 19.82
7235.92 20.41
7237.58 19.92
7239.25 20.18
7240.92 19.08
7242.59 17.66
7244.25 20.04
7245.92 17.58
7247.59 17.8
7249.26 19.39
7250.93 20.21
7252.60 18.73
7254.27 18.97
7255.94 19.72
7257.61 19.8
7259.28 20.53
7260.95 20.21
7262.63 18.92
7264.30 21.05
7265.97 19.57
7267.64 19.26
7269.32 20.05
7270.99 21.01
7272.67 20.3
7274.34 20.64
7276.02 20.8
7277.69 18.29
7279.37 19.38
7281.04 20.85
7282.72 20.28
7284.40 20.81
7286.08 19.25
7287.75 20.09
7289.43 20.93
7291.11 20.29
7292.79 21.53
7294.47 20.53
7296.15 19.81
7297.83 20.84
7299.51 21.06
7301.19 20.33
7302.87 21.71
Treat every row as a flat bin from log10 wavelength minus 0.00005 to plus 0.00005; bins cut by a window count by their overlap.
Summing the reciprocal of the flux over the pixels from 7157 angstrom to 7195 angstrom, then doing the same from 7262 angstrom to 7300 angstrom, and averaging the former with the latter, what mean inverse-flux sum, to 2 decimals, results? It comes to 1.19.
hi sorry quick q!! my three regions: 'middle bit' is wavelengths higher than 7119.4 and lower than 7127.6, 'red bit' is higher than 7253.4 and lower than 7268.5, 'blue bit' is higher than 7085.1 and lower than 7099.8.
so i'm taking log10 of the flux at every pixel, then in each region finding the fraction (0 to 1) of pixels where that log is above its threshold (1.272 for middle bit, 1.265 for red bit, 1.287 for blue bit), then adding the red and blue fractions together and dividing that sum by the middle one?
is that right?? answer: 1.39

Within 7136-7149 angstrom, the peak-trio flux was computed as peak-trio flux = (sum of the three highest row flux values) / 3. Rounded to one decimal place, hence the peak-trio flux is 18.3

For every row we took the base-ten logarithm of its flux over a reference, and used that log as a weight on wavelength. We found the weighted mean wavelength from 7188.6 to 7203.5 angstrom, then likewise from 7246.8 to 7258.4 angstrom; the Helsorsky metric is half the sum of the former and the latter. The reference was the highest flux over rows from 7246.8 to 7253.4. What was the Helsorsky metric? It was 7222.8 angstrom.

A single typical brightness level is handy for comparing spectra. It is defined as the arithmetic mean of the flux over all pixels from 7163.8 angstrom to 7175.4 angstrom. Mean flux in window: 18.4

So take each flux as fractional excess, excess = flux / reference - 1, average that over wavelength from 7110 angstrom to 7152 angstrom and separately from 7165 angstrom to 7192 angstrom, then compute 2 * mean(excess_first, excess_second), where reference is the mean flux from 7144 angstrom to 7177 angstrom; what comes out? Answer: 0.013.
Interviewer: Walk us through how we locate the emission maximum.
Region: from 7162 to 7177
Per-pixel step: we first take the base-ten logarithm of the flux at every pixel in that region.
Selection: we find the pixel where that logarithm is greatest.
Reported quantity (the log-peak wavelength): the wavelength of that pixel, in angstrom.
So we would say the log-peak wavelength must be 7172.88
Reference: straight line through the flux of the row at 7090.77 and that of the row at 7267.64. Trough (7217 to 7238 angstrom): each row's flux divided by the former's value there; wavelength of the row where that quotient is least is 7217.61 angstrom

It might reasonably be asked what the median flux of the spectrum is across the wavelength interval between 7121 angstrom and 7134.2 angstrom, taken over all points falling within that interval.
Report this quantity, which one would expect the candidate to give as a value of 17.7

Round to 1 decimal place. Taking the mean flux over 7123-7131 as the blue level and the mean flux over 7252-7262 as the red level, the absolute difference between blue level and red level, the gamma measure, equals 1.7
